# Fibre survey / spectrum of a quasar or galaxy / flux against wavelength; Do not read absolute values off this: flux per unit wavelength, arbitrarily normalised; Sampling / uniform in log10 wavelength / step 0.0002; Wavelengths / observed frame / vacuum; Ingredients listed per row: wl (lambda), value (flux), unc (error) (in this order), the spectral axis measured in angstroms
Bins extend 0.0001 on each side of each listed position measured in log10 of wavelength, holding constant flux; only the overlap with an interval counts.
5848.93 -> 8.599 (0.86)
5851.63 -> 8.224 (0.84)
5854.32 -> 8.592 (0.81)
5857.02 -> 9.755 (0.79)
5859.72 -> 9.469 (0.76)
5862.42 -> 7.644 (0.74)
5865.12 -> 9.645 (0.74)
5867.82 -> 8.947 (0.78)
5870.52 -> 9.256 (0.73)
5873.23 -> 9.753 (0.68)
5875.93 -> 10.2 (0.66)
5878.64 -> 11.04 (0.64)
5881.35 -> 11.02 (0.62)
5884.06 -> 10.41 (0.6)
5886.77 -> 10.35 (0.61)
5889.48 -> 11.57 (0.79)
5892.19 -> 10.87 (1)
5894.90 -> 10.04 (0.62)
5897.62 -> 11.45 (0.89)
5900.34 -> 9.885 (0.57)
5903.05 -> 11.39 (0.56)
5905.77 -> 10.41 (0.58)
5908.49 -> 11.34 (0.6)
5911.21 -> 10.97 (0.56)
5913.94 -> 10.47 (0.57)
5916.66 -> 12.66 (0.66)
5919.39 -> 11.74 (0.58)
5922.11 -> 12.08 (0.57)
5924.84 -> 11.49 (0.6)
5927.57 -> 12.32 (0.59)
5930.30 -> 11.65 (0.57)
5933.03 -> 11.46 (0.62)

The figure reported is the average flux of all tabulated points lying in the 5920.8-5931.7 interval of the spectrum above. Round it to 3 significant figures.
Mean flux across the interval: 11.9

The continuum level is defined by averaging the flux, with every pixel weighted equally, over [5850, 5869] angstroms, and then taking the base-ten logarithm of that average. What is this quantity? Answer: 0.95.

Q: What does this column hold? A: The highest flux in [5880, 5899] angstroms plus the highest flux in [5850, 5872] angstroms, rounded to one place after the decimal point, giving 21.3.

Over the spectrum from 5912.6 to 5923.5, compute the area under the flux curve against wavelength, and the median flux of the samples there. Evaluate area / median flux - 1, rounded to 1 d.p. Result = 9.7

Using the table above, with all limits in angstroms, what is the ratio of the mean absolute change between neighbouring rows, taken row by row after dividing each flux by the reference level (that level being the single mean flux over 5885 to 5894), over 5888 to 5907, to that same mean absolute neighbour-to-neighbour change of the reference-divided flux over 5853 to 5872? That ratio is 1.11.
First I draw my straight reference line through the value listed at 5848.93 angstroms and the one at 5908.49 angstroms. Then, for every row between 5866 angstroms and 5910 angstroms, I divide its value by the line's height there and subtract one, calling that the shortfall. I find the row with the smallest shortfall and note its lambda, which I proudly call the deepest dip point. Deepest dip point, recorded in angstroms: 5900.34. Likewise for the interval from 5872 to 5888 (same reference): 5886.77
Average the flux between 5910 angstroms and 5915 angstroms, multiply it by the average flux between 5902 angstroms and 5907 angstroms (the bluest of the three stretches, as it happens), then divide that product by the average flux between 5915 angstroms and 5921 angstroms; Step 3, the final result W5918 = 9.6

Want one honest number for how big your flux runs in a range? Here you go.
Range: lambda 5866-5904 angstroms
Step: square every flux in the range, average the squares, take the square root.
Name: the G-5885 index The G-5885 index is 10.5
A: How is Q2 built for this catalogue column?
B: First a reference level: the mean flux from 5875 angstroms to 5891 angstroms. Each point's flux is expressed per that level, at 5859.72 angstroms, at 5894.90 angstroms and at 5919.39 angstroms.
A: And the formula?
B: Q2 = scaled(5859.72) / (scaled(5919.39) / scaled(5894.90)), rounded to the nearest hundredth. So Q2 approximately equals 0.75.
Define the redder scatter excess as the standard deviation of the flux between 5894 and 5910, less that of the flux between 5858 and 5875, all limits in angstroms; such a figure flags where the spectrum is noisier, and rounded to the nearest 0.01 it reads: -0.05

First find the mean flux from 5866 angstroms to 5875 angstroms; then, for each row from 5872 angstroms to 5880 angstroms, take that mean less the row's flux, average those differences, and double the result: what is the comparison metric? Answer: -2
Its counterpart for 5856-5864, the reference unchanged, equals 1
